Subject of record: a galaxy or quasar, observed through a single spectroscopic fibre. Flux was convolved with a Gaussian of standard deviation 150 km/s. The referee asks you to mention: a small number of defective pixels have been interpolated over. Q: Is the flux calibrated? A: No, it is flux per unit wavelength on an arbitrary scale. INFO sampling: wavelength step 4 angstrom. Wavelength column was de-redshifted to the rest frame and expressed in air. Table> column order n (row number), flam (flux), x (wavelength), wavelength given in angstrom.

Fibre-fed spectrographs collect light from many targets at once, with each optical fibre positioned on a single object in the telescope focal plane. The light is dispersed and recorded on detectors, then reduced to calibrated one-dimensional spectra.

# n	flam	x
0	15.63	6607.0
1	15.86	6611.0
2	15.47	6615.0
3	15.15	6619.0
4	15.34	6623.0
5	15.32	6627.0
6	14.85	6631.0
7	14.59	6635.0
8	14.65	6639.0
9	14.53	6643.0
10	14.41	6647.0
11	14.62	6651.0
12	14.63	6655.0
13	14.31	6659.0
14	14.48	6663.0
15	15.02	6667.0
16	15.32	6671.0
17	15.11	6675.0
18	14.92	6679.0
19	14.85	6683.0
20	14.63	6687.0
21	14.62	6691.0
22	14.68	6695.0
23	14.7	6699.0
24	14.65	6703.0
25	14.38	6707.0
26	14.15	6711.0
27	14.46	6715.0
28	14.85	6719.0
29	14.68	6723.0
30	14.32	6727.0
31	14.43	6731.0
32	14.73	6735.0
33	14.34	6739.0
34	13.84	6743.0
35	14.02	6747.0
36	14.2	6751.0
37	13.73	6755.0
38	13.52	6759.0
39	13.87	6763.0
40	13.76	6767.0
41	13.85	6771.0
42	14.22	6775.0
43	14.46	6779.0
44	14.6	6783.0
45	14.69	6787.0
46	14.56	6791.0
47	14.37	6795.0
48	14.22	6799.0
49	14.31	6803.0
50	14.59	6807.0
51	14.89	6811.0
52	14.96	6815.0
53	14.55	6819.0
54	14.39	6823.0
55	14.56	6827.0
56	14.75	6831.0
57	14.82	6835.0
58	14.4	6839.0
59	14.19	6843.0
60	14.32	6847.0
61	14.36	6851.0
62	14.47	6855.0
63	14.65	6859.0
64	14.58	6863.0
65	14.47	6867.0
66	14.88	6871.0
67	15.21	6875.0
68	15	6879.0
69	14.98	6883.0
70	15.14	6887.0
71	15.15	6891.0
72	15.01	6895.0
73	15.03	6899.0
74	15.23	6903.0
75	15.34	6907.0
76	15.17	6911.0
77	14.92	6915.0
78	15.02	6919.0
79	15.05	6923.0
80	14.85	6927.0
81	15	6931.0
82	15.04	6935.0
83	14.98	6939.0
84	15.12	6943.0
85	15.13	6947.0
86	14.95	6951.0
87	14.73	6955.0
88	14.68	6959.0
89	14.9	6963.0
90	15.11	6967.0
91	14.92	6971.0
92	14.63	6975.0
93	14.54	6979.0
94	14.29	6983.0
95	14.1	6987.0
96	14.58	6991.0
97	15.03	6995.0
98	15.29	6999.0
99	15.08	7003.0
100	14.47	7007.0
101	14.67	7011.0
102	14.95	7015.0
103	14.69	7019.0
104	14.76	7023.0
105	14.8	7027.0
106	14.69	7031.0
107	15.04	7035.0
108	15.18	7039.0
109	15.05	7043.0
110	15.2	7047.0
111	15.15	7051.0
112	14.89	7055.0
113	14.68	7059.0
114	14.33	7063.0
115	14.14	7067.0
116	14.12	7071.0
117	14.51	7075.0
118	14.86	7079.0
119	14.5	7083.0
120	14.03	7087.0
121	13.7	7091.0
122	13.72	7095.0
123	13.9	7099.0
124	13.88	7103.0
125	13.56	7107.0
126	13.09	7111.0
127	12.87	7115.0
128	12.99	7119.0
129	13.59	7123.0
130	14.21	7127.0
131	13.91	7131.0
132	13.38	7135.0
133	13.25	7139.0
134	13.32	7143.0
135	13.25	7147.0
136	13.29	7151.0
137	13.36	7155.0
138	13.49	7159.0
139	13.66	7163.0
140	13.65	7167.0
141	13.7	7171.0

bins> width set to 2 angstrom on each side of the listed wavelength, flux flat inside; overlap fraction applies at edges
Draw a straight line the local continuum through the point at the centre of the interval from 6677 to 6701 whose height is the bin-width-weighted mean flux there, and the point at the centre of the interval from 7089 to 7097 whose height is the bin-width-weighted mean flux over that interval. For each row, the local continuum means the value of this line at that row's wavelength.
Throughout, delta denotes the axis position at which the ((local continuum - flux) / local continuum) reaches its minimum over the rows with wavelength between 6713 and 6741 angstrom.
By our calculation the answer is 6719.0 angstrom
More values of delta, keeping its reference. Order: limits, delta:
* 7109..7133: 7127.0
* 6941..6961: 6947.0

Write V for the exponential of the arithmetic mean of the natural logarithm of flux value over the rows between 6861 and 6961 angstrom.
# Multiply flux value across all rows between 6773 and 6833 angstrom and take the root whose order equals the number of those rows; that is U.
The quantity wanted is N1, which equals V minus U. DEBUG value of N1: 0.4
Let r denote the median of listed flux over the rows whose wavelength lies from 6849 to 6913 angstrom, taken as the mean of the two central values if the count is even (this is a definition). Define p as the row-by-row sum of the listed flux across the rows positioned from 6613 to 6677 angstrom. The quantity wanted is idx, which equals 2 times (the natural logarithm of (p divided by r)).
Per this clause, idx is 5.53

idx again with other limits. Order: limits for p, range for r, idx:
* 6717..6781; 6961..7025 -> 5.47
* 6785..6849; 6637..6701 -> 5.53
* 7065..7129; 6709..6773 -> 5.50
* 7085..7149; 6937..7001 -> 5.35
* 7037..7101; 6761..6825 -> 5.56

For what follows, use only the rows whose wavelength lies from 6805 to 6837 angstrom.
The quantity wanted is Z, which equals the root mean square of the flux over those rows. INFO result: 14.7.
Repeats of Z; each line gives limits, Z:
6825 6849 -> 14.5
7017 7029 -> 14.8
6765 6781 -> 14.1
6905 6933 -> 15.1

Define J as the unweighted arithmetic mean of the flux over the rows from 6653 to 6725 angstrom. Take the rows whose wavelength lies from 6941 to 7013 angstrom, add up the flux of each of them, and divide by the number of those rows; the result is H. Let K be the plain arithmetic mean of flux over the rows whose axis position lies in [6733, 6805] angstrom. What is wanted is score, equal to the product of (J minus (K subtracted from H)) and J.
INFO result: 207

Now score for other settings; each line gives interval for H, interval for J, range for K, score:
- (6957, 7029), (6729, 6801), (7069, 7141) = 188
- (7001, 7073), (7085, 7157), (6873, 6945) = 187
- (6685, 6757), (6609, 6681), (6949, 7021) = 228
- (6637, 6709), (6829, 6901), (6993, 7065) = 220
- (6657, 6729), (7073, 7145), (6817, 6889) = 188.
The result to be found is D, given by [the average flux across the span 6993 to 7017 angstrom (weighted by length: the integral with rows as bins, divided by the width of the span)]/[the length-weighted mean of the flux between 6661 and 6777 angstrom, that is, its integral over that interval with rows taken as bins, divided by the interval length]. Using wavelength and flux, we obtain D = 1.03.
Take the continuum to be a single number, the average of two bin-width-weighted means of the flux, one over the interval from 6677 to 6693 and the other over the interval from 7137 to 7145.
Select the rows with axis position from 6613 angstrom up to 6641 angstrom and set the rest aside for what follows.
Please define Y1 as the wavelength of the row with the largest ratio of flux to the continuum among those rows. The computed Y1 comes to 6615.0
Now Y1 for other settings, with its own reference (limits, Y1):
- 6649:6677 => 6671.0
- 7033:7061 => 7047.0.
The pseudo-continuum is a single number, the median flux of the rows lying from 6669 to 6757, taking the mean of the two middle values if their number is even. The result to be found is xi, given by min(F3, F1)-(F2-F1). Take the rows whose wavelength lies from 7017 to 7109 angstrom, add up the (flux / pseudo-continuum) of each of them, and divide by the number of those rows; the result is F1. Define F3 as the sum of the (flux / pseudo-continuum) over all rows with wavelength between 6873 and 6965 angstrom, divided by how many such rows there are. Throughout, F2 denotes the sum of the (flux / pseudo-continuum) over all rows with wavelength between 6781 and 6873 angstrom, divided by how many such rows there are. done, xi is 0.99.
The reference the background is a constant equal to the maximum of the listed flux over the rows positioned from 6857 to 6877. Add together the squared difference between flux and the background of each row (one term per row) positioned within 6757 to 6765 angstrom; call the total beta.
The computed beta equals 4.7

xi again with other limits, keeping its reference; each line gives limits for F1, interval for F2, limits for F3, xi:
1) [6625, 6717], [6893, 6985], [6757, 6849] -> 0.97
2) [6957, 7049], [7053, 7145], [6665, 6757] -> 1.06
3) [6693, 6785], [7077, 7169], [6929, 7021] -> 1.02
